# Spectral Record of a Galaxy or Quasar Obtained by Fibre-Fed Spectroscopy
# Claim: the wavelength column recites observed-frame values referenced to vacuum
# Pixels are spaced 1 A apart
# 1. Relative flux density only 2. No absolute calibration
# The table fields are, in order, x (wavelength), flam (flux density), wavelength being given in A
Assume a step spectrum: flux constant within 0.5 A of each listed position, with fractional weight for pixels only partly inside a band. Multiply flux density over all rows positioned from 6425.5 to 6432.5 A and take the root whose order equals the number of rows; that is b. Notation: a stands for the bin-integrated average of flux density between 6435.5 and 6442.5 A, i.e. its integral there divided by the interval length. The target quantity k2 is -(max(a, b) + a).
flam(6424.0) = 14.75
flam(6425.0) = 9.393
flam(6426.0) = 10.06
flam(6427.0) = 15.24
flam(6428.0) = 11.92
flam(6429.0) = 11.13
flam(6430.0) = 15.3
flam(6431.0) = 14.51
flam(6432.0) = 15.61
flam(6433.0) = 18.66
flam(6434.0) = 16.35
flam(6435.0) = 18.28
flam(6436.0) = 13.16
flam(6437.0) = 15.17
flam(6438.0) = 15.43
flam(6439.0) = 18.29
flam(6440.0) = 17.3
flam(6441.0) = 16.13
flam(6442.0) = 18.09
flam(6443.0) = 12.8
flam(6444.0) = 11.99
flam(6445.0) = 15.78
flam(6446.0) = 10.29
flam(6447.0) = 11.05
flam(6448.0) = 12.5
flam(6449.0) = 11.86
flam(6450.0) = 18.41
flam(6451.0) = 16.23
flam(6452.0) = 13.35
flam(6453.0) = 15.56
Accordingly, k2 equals -32.4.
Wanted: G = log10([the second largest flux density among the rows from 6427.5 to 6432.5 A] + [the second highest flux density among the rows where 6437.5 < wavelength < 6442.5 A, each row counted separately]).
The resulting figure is 1.52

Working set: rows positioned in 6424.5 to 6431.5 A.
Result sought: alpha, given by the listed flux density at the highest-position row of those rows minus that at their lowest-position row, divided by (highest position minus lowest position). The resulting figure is 0.9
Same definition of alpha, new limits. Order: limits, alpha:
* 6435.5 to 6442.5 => 0.8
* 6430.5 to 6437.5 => 0.1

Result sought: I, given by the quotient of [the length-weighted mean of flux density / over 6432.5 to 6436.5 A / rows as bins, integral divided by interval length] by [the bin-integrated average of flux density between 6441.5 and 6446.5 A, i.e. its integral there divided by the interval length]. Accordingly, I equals 1.20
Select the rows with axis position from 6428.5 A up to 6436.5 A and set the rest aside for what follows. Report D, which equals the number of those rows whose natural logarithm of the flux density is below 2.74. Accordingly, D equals 4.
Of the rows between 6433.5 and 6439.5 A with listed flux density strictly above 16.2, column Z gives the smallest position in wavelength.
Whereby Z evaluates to 6434.0 A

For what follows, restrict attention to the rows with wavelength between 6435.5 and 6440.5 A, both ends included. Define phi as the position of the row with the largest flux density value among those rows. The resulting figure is 6439.0 A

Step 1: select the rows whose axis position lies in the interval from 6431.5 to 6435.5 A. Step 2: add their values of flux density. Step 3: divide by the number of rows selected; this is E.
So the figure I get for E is 17.2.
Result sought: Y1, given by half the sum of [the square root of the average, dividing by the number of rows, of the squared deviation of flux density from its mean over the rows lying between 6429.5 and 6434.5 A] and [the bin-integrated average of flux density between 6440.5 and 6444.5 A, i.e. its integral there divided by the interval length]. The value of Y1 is 8.08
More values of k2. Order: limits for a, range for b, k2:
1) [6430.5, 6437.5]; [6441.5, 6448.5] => -31.9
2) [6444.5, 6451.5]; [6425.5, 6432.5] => -27.5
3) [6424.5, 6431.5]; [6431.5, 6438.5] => -28.5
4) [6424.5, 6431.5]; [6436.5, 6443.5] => -28.6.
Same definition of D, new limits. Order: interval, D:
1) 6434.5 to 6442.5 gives 3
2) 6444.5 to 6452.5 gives 5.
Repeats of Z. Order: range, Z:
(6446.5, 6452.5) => 6450.0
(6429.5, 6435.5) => 6433.0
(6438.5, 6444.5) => 6439.0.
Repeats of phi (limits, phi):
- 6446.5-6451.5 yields 6450.0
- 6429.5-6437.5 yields 6433.0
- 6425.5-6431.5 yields 6430.0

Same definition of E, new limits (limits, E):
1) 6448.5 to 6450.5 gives 15.1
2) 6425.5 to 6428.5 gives 12.4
